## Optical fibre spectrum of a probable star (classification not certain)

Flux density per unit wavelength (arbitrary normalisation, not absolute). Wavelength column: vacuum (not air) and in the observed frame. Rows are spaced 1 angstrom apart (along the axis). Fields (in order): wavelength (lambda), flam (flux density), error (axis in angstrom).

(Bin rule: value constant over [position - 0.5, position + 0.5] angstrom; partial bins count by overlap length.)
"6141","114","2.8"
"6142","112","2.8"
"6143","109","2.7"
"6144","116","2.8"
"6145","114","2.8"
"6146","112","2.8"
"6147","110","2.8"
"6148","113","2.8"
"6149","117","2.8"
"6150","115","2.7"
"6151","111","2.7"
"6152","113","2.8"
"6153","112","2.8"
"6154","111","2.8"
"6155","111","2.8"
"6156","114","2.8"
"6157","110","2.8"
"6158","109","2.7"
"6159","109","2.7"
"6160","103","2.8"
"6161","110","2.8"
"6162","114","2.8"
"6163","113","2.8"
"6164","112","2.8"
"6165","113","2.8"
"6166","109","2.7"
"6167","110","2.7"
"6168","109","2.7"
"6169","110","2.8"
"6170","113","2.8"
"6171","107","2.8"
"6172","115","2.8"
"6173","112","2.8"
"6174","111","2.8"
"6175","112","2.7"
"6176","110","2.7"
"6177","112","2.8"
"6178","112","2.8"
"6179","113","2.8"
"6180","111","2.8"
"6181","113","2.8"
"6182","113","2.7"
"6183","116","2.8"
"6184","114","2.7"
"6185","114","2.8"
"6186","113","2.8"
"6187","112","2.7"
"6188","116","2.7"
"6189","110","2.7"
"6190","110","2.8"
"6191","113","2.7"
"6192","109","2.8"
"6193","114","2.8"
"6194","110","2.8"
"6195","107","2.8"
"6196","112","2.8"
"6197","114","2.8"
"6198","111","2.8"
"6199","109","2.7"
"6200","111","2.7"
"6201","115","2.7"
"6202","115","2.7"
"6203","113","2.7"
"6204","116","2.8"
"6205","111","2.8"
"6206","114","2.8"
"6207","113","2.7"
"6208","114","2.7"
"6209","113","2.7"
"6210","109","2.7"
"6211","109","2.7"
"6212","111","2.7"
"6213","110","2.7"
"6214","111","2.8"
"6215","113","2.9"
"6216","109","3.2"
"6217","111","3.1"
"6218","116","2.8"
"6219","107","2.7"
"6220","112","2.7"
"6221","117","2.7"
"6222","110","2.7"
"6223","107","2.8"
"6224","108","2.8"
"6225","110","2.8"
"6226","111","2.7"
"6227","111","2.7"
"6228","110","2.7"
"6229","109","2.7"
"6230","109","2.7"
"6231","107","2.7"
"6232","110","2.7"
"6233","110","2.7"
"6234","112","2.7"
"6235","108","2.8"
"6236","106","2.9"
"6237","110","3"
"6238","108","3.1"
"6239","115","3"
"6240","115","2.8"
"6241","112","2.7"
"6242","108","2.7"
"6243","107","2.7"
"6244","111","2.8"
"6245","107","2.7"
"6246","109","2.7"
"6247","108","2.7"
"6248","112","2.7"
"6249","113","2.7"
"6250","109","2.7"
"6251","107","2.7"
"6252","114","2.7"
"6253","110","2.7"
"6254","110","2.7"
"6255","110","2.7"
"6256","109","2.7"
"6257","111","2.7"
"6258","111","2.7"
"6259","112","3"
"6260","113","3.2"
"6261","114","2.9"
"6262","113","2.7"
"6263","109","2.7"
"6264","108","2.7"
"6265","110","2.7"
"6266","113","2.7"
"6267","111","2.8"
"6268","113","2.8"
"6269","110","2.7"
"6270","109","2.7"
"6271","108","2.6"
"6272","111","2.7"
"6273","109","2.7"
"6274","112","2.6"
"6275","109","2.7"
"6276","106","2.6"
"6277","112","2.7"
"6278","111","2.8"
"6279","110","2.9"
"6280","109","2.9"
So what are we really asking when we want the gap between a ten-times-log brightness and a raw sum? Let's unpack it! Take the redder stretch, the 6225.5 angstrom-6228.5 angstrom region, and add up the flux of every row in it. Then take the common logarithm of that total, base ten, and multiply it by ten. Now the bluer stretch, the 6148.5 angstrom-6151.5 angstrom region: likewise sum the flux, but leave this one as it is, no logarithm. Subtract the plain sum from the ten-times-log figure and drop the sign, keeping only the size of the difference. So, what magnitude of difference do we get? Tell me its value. 318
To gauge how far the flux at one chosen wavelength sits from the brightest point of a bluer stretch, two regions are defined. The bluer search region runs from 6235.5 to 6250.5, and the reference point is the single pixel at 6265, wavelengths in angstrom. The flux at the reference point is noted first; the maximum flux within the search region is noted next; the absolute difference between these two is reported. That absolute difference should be 5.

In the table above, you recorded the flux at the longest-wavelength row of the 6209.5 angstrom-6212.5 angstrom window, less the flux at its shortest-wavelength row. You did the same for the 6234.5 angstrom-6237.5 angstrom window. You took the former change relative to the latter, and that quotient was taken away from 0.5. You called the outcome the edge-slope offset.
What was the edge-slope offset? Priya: -0.50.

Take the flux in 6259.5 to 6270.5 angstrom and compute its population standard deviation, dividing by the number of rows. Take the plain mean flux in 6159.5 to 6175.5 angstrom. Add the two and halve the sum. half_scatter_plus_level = 56.4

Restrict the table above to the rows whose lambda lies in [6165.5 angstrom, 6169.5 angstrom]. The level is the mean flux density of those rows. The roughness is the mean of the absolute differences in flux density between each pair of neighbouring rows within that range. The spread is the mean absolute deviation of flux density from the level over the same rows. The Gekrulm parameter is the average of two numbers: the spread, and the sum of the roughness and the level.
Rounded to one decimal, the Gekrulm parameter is 55.5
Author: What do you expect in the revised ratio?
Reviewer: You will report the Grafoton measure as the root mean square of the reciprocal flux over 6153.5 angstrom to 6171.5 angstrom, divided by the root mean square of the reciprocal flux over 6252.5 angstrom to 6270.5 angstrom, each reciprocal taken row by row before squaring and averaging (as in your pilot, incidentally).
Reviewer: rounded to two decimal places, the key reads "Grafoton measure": 1.01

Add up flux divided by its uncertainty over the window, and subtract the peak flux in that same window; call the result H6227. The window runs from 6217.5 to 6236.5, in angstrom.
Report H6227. 647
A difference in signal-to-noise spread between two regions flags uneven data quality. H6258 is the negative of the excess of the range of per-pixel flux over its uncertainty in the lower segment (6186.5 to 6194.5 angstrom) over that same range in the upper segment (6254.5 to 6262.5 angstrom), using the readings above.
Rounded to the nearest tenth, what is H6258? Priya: 2.5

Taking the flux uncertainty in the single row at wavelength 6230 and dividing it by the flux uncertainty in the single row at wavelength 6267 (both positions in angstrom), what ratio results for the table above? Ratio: 0.96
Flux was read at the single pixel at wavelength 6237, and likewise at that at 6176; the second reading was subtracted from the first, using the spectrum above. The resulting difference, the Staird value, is 0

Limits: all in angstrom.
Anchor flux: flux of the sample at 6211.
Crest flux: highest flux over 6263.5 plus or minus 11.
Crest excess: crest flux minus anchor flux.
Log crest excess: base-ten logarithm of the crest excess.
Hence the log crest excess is 0.7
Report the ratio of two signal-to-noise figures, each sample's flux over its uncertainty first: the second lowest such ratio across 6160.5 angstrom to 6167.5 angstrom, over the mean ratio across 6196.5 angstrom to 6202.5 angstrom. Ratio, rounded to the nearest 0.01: 0.97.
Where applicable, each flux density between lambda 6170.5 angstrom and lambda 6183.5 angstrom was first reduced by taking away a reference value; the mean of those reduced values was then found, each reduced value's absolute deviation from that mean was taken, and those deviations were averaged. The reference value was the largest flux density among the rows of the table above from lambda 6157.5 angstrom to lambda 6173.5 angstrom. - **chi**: 1.5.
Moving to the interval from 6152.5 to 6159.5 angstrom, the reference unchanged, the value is 1.3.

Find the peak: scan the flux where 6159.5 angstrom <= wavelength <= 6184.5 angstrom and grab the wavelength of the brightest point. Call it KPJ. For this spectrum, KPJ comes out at 6183 angstrom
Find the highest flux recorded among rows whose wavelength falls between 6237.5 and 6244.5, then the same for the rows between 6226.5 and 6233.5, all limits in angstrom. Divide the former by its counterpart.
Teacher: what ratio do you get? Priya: 1.036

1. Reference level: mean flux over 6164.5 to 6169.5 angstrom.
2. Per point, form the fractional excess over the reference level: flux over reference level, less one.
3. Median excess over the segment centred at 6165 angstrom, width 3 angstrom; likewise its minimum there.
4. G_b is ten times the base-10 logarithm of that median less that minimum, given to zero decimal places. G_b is -16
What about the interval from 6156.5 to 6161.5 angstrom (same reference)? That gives -13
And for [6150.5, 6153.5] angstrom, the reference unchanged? -20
